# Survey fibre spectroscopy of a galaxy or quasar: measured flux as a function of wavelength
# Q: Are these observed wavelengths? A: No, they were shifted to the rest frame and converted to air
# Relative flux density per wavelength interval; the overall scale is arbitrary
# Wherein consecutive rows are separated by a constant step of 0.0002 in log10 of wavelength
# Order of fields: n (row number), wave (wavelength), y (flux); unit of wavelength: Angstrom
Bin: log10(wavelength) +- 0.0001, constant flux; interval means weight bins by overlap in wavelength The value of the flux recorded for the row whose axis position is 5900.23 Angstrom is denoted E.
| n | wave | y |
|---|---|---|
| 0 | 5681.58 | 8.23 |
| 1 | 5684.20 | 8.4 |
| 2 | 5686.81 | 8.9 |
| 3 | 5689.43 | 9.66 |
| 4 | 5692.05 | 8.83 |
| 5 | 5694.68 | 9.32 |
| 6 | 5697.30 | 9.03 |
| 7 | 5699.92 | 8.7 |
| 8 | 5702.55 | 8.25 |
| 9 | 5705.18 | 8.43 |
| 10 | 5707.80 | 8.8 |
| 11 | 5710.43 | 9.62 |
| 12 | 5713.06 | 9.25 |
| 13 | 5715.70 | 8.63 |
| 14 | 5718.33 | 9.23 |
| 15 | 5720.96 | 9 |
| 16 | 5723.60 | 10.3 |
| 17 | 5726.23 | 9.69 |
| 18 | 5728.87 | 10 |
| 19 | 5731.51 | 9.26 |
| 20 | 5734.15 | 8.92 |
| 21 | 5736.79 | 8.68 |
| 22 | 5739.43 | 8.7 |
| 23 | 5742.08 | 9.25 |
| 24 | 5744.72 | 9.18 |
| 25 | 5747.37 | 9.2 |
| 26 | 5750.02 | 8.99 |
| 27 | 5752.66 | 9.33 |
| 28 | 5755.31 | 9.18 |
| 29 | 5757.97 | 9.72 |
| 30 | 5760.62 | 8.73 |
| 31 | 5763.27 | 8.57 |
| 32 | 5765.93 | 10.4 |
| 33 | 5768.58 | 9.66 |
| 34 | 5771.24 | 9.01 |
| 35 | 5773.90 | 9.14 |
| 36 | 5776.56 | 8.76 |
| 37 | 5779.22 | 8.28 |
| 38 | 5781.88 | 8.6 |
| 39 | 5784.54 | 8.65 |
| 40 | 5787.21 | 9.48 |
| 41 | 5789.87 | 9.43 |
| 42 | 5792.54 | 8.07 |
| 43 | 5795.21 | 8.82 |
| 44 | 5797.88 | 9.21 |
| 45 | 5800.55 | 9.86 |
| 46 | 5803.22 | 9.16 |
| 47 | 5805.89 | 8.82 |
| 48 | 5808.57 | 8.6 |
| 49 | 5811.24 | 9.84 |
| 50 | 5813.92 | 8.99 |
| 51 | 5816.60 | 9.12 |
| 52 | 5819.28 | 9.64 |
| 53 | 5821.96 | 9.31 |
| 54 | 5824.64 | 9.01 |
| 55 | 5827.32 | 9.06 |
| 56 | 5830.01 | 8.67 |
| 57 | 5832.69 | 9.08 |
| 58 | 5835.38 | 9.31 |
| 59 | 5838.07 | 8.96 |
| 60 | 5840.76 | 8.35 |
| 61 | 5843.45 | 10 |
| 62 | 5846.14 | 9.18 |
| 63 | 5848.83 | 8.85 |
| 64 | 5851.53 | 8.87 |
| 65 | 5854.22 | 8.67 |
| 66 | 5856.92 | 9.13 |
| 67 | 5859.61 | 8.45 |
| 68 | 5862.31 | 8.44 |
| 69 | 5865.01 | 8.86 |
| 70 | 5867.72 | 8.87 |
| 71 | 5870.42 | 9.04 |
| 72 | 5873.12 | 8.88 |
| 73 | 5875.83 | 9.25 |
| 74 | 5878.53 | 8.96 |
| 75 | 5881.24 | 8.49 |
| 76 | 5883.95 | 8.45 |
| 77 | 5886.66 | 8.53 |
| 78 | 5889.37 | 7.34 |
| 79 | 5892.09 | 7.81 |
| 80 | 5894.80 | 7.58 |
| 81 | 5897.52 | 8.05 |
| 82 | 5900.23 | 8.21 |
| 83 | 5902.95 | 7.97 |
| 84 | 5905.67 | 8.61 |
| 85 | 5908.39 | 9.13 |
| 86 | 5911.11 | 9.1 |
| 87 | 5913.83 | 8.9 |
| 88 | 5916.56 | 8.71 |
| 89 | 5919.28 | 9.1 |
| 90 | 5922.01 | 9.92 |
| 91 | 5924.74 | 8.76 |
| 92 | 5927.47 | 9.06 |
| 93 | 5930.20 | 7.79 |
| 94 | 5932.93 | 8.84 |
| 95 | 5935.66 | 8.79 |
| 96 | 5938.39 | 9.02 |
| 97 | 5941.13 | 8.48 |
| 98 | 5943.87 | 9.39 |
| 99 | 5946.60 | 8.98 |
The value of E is 8.21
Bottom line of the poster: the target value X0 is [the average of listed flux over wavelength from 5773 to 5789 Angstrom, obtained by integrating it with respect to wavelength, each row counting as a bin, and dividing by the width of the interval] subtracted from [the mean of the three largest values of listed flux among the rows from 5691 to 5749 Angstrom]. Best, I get 1.2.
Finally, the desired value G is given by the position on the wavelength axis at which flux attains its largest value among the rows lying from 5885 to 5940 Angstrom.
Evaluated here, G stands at 5922.01 Angstrom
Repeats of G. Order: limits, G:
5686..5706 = 5689.43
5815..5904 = 5843.45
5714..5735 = 5723.60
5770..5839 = 5800.55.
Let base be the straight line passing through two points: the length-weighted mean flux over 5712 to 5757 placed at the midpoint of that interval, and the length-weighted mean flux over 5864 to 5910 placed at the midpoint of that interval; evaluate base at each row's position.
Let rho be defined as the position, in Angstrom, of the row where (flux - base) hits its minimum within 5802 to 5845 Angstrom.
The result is 5840.76 Angstrom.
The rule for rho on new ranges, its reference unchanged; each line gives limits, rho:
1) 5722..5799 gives 5792.54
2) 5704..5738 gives 5705.18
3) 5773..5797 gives 5792.54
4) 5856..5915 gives 5889.37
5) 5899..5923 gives 5902.95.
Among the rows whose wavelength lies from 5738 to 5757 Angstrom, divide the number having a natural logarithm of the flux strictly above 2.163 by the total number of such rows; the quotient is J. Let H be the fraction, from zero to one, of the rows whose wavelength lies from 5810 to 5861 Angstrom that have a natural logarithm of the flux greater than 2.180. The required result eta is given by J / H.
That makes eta 1.3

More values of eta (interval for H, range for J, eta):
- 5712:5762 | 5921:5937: 1.1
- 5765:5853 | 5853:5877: 1.0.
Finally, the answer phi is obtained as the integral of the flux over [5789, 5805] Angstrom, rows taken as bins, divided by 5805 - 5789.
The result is 9.07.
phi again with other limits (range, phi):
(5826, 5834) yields 8.94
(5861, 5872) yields 8.80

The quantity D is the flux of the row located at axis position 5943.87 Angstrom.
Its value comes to 9.39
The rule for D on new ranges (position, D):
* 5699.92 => 8.7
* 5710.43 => 9.62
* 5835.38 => 9.31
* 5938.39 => 9.02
